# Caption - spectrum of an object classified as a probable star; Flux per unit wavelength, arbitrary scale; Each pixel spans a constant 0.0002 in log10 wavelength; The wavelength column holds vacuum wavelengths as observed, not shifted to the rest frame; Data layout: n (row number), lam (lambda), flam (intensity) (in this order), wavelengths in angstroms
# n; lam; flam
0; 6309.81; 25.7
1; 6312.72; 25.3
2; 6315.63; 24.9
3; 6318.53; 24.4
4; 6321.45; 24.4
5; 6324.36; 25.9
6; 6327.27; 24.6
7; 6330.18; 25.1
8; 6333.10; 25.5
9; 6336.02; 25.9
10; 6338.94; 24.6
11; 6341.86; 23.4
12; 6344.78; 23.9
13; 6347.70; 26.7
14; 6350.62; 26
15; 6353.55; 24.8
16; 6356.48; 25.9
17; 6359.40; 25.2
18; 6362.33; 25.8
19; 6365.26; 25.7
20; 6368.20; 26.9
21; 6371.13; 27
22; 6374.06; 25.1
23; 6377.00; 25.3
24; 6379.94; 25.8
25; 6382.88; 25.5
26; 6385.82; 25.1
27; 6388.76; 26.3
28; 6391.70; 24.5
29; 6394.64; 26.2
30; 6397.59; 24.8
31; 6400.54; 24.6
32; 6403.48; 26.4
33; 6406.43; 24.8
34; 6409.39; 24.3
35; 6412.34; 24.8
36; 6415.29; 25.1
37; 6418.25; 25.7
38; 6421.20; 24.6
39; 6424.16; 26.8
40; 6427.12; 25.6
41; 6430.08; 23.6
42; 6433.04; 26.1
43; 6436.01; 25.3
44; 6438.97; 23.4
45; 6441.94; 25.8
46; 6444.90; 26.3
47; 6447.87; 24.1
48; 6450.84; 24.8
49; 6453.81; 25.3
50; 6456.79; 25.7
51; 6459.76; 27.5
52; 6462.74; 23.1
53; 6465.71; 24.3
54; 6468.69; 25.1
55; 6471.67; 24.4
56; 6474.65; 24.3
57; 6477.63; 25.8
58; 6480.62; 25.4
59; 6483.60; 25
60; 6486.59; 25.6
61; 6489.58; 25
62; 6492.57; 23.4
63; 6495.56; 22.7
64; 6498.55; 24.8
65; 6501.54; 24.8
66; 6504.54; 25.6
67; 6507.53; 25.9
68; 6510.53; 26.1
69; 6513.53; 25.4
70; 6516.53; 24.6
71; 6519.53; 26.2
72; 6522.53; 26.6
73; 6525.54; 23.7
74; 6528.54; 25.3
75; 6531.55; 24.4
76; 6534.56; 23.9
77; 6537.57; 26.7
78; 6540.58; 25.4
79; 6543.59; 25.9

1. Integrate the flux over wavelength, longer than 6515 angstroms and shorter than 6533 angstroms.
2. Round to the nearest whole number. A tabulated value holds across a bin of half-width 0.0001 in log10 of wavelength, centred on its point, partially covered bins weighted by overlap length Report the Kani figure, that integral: 453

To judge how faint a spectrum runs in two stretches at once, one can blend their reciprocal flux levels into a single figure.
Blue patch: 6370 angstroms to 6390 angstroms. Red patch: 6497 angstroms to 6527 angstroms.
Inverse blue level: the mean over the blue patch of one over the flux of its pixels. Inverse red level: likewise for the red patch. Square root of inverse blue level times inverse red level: 0.0392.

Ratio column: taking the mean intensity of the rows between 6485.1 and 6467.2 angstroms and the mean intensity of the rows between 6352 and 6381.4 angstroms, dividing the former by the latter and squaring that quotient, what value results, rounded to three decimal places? 0.943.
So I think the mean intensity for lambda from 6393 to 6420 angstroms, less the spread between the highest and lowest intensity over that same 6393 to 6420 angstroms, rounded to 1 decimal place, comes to 23.1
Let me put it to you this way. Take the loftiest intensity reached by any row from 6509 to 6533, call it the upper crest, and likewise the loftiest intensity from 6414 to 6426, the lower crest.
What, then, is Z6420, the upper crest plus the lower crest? 53.4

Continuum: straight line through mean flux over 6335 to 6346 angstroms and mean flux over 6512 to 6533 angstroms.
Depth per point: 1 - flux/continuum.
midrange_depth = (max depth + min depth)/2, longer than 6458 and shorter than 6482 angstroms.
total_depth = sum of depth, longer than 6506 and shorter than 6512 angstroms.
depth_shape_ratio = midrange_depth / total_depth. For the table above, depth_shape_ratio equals 0.2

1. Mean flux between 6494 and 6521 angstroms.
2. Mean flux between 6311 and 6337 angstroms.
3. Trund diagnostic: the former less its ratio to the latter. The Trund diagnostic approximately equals 24.1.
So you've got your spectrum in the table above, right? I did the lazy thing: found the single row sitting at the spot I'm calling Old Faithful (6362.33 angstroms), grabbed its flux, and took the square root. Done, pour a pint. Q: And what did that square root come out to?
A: 5.08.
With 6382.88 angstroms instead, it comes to 5.05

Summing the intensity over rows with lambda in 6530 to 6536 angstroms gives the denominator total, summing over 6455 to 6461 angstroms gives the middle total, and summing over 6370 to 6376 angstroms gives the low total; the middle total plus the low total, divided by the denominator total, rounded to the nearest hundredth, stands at 2.18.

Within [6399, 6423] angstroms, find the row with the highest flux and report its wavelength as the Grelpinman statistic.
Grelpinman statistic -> 6403.48 angstroms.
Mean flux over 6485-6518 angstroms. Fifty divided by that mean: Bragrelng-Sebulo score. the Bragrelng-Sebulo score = 2.008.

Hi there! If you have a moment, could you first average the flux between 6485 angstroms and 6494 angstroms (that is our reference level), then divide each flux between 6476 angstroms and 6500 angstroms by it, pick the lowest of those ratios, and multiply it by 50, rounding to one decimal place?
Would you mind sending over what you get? 46.0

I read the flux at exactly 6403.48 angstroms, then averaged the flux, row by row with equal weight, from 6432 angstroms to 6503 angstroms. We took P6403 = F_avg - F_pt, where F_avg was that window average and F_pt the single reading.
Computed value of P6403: -1.5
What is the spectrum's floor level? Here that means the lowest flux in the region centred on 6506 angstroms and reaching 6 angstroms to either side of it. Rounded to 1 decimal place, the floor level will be 24.8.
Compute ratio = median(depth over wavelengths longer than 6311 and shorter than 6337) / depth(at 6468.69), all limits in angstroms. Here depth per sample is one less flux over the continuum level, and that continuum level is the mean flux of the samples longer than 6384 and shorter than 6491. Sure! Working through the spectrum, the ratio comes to 1.0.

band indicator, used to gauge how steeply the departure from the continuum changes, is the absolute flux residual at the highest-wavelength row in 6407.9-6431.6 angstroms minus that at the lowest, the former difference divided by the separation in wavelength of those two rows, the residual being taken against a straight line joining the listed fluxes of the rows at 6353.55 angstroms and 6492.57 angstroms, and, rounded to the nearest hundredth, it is 0.02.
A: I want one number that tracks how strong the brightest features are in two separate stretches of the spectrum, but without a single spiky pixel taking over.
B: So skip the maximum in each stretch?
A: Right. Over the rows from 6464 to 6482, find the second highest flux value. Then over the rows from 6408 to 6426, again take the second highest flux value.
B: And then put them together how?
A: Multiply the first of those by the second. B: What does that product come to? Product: 653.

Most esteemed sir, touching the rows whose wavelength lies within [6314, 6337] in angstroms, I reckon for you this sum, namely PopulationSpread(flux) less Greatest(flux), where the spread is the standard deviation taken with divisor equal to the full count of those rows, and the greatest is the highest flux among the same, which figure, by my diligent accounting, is -25.3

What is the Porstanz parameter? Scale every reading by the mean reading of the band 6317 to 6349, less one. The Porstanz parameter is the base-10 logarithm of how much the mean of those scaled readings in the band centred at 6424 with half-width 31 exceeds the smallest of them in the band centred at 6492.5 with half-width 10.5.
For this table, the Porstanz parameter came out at -1.01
